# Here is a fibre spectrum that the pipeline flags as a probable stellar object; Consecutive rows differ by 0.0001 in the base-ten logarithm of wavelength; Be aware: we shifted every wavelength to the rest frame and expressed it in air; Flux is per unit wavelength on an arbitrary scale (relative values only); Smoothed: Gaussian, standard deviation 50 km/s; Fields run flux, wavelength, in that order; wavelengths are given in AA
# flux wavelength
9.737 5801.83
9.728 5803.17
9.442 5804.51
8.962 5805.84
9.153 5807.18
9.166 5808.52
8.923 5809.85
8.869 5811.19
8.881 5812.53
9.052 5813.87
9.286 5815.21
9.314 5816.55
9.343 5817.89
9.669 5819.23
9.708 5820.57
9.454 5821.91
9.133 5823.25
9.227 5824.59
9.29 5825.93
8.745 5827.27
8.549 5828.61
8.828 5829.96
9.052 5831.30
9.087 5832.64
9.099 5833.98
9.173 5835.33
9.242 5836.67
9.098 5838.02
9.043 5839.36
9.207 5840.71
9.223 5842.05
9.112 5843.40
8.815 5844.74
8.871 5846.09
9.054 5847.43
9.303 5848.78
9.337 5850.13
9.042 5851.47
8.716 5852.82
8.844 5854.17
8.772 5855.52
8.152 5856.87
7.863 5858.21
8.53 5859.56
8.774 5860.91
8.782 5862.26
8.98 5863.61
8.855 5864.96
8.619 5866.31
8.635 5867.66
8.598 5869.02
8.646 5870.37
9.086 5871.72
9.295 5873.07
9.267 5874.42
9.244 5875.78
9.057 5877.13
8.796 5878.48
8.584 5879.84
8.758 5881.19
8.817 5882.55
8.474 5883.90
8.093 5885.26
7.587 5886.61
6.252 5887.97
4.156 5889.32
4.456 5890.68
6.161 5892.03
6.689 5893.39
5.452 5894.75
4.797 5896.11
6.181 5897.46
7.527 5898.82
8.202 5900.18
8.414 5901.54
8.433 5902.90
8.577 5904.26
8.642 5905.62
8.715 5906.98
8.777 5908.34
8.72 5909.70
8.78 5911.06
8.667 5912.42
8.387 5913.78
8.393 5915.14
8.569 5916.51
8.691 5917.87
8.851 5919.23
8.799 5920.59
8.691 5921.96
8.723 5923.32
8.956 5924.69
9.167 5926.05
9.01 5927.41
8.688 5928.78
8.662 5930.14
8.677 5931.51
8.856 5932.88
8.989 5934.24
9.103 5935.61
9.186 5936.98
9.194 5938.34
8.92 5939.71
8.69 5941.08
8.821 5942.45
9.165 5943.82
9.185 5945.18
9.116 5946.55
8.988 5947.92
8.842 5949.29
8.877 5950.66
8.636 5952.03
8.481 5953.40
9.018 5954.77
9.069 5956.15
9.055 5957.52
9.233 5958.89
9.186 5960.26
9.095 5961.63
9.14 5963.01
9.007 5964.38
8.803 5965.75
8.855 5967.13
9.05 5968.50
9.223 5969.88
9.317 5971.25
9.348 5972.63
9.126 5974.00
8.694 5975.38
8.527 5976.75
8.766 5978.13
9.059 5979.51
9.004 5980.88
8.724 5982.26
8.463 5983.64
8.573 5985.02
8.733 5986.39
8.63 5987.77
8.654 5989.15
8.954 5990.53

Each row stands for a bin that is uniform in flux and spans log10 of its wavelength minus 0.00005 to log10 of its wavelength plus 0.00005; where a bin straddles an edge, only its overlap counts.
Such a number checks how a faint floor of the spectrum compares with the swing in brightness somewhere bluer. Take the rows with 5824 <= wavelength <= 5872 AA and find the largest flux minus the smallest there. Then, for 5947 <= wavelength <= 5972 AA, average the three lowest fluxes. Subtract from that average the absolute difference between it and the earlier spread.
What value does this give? 1.5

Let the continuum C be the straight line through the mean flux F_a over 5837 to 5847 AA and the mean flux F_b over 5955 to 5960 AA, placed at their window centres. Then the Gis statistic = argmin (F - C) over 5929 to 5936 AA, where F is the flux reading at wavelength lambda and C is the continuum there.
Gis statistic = 5930.14 AA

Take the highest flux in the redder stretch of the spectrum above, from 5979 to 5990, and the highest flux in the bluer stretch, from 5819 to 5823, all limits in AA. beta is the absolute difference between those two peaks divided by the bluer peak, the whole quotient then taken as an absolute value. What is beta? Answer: 0.07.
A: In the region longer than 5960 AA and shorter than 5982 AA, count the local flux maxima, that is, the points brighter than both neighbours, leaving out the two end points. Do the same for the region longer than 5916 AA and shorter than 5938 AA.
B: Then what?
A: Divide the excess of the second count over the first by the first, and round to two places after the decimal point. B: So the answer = -0.33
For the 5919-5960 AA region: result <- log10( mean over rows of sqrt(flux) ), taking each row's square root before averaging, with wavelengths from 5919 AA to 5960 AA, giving 0.475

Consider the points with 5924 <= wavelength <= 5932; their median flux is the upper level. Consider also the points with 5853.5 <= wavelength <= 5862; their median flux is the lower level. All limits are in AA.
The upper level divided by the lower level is 1.02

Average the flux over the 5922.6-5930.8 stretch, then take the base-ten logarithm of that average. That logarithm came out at 0.948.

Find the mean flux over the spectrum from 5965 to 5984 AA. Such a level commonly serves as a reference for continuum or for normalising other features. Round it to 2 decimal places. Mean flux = 8.93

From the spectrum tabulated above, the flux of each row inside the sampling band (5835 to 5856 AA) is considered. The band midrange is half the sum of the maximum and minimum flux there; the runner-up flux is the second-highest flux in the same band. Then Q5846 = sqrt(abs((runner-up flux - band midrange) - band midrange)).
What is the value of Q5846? 2.96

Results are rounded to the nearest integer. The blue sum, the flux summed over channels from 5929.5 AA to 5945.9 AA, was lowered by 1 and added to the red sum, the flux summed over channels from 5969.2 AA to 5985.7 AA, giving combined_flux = 213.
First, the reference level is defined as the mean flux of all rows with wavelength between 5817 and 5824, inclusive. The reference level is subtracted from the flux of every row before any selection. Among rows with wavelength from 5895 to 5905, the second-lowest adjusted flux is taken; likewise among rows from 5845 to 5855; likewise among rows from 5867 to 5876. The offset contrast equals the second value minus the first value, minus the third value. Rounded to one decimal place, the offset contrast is 3.5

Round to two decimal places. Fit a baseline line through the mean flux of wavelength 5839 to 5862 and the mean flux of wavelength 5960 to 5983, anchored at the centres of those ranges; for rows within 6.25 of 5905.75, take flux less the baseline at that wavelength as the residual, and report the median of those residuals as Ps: -0.28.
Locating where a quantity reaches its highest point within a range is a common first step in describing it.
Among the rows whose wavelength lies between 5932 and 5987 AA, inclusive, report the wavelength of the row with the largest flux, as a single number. 5972.63 AA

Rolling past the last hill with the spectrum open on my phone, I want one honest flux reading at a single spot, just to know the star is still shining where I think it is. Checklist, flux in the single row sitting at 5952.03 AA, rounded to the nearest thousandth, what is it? 8.636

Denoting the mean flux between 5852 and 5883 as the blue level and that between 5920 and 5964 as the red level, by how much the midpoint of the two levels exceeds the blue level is 0.09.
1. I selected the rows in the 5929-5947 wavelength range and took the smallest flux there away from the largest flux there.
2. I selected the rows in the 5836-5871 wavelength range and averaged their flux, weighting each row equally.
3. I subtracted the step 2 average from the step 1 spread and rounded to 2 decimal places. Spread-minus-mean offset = -8.32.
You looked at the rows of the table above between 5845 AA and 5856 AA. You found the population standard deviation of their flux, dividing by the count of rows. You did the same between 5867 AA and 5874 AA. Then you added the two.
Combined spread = 0.50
